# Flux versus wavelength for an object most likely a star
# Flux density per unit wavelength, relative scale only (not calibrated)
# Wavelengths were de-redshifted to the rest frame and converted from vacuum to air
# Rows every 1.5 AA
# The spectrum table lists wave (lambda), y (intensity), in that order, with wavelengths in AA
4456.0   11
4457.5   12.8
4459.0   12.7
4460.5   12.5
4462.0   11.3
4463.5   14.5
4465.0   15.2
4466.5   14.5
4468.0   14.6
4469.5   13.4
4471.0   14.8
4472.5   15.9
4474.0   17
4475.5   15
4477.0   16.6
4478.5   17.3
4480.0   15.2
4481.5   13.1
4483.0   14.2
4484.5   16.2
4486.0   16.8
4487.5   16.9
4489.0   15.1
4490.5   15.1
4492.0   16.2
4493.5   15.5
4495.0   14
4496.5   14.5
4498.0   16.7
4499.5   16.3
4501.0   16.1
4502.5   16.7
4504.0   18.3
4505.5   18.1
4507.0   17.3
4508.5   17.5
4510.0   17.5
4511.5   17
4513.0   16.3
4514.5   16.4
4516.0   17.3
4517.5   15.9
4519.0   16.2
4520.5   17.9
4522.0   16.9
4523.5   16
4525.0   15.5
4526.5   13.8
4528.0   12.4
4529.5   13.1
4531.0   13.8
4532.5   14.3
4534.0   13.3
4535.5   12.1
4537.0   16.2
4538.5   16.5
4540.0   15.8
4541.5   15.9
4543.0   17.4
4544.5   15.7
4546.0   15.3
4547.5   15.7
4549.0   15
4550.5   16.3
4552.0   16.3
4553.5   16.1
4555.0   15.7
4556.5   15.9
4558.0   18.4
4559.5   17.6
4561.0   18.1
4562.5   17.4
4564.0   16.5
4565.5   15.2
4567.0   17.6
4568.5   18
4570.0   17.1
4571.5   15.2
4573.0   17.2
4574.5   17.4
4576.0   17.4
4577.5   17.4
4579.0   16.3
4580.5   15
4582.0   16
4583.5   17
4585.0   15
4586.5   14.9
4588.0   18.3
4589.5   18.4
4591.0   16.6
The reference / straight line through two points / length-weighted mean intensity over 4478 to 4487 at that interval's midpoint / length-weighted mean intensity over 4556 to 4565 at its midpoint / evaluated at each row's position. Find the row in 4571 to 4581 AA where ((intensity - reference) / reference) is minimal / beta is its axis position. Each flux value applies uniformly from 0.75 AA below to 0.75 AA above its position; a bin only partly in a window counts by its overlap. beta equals 4580.5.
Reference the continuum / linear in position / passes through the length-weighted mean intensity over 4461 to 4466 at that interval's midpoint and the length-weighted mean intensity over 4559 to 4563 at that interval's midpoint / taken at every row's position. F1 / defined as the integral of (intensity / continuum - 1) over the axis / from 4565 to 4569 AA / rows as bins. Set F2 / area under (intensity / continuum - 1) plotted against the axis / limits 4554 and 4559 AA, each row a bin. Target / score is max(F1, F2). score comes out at -0.22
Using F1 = -0.2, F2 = -0.2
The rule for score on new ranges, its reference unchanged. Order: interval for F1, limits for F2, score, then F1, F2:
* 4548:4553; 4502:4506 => 0.62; -0.4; 0.6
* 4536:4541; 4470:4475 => 0.61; -0.2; 0.6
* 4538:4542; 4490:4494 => 0.21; -0.2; 0.2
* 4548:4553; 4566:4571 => -0.20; -0.4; -0.2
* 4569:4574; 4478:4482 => 0.24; -0.4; 0.2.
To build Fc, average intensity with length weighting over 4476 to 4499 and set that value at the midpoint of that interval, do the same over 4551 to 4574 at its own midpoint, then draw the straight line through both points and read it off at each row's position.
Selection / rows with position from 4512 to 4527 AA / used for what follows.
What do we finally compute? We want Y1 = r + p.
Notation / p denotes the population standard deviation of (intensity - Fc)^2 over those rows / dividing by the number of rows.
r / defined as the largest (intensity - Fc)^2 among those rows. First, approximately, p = 1.8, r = 5.8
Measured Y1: 7.7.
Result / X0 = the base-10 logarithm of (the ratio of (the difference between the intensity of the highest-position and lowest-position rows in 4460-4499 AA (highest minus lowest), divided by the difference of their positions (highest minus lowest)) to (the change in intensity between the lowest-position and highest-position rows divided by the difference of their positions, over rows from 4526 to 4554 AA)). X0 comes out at 0.12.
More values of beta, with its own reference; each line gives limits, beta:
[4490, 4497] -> 4495.0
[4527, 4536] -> 4535.5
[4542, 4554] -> 4549.0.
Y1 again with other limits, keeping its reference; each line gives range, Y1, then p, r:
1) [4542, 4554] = 3.3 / 0.8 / 2.5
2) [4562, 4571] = 3.7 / 1.0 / 2.8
